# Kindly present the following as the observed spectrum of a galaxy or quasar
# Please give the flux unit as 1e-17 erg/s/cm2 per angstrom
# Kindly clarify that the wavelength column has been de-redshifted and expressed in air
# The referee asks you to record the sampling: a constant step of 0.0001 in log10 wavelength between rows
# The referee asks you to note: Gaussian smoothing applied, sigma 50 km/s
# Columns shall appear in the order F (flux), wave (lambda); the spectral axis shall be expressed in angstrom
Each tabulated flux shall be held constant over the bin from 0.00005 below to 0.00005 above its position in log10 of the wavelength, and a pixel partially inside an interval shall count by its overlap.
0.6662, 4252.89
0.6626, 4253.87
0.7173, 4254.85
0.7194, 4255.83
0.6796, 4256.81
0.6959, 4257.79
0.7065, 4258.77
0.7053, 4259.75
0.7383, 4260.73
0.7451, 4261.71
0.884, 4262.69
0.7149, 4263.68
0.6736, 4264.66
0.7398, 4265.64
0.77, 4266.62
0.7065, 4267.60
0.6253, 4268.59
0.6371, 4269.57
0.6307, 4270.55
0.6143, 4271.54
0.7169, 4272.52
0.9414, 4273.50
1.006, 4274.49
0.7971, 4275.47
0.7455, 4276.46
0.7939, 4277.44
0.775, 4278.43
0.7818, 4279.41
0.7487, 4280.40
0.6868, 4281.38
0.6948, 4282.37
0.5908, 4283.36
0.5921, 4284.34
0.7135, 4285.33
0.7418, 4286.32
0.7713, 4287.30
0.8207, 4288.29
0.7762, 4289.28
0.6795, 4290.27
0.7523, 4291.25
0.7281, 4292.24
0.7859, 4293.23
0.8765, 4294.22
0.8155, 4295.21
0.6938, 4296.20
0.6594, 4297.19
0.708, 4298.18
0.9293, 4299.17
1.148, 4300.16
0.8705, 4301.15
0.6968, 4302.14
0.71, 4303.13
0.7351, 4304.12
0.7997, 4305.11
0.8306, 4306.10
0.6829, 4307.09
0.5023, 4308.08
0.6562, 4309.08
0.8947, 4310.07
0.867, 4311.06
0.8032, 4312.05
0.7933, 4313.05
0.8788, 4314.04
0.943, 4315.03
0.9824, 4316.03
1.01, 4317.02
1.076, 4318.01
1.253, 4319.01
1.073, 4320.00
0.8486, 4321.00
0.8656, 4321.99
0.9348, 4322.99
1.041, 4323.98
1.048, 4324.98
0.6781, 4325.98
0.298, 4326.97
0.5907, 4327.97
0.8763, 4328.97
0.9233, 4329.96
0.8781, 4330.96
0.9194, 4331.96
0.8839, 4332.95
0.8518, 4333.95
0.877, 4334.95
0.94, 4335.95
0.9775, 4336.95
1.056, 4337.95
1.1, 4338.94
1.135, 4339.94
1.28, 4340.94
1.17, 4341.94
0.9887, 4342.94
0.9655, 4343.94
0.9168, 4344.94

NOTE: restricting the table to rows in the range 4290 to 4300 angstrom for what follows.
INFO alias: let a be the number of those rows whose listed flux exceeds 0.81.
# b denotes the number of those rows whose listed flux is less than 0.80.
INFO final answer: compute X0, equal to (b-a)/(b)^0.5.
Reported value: 1.5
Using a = 3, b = 7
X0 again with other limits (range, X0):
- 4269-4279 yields 2.1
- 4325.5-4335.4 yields -2.3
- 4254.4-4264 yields 2.7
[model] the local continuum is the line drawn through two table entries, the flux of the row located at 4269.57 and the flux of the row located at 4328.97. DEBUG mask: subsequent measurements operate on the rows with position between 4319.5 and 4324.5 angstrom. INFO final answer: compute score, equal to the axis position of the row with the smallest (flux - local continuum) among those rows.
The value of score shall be 4321.00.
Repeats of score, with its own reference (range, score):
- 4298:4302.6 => 4302.14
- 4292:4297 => 4296.20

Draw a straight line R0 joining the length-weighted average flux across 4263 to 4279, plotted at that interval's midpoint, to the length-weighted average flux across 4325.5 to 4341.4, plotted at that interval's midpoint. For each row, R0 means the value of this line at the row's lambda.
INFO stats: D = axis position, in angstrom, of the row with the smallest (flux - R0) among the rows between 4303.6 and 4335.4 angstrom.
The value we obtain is 4326.97 angstrom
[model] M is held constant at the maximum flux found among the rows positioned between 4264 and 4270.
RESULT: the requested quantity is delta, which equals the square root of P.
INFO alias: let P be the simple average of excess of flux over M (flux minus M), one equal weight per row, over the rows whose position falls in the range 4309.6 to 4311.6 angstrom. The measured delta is 0.33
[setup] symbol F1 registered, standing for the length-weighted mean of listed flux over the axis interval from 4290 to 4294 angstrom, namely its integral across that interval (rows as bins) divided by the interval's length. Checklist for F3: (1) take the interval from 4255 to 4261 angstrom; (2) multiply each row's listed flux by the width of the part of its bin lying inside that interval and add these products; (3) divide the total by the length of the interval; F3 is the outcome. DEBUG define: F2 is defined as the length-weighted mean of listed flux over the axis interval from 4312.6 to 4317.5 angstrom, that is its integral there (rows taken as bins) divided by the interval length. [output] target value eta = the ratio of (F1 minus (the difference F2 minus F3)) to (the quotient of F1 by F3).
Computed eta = 0.50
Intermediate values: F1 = 0.75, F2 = 0.92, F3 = 0.71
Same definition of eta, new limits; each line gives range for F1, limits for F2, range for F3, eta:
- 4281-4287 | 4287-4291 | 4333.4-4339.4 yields 1.26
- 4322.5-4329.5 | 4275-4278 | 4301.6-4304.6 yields 0.66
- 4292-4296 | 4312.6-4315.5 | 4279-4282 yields 0.61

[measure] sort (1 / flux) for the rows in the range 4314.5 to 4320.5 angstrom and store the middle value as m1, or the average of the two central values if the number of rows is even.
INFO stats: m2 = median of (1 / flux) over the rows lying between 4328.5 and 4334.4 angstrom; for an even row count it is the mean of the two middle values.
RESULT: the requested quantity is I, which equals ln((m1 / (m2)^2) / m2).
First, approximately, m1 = 0.96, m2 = 1.14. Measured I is -0.4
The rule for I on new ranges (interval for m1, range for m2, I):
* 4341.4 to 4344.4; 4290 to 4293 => -0.9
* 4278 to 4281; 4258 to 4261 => -0.8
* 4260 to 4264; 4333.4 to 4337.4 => 0.0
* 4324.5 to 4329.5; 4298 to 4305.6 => -0.4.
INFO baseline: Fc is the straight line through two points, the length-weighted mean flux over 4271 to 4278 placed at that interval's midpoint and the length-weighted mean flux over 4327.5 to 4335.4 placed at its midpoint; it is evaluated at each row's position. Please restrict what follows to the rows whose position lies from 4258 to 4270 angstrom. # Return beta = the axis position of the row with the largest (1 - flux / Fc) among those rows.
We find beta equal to 4268.59 angstrom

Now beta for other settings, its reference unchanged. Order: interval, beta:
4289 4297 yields 4290.27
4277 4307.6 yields 4283.36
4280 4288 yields 4283.36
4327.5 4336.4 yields 4327.97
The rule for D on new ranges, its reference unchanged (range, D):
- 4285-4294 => 4290.27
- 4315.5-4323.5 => 4321.00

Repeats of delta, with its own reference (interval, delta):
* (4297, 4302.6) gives 0.26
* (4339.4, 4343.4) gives 0.61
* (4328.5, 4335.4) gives 0.34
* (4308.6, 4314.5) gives 0.21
